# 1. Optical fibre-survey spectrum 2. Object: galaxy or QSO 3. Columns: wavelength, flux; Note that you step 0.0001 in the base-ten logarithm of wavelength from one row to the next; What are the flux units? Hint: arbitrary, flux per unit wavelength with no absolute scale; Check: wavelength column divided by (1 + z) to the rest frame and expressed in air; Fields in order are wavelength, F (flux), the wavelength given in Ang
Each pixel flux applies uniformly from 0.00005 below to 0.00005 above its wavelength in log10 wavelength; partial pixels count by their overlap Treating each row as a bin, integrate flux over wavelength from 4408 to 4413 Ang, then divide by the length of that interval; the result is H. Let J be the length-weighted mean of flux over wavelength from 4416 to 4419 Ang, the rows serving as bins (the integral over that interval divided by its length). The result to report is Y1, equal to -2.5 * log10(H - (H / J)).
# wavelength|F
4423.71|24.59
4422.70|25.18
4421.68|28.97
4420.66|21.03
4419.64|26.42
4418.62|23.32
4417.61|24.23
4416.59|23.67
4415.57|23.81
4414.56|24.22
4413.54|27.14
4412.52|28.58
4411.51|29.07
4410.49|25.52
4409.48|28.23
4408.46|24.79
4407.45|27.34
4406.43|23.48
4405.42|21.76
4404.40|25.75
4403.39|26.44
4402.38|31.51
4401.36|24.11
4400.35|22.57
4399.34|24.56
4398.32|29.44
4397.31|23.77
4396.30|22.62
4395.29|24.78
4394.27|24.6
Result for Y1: -3.54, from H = 27.3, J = 23.8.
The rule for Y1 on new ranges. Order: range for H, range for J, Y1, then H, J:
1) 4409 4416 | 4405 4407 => -3.52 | 26.7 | 22.8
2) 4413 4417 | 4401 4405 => -3.44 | 24.7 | 26.9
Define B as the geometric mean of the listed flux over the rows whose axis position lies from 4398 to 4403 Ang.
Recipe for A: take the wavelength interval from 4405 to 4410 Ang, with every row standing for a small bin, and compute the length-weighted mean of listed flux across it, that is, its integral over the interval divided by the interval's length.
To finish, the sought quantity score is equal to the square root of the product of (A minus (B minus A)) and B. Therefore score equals 25.2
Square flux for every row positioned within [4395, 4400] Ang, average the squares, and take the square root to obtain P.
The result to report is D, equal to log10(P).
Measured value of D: 1.40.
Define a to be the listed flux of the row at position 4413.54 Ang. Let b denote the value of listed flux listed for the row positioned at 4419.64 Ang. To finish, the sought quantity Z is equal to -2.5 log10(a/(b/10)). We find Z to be -2.53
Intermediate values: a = 27.14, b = 26.42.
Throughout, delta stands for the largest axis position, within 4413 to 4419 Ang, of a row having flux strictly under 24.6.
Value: 4418.62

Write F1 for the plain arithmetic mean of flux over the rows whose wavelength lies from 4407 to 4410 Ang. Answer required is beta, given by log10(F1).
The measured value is 1.43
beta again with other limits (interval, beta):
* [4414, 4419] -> 1.38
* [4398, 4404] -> 1.42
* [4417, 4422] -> 1.39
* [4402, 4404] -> 1.46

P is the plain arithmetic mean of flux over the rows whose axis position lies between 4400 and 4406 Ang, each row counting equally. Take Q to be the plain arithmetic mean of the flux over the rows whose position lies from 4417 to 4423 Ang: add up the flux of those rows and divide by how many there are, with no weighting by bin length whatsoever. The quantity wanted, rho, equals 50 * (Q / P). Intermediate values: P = 25.4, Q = 24.9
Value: 49.0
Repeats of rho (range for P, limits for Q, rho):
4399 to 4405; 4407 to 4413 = 52.8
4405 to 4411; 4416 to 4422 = 48.8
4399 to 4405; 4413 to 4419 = 47.2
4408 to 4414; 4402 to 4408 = 47.8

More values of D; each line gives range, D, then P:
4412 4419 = 1.40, 25.1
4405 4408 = 1.39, 24.3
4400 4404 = 1.42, 26.4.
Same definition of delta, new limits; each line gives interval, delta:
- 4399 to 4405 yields 4401.36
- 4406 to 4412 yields 4406.43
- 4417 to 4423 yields 4420.66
